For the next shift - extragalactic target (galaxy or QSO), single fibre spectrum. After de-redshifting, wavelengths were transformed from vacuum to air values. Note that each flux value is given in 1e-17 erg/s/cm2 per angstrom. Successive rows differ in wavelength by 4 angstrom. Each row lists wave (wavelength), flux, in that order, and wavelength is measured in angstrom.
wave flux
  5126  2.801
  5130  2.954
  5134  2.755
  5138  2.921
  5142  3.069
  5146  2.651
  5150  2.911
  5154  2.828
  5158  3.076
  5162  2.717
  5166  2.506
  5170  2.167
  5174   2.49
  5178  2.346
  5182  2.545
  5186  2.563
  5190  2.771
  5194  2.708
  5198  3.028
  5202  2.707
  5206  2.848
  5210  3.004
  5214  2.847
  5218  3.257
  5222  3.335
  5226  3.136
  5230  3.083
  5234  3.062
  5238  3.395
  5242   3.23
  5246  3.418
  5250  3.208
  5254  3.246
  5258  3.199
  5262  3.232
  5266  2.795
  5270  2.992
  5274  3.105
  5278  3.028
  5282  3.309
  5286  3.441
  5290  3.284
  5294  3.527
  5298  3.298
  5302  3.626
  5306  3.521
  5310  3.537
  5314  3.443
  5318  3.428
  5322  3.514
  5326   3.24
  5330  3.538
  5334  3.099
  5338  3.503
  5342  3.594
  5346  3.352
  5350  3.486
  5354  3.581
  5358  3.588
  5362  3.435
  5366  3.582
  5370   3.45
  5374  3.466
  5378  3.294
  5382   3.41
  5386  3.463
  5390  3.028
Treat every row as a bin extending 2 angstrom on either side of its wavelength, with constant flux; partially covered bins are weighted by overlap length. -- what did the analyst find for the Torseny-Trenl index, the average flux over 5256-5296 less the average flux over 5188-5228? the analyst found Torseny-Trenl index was 0.2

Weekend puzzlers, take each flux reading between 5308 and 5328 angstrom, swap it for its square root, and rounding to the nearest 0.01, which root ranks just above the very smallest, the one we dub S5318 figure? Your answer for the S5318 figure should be 1.85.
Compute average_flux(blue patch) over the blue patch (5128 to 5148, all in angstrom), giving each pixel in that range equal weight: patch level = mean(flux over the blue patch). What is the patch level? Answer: 2.87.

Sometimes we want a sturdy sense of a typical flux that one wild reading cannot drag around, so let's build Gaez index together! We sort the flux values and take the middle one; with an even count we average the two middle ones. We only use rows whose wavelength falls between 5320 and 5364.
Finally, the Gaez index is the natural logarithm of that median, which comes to 1.25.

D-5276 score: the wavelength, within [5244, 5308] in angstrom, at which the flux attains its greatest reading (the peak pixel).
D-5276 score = 5302 angstrom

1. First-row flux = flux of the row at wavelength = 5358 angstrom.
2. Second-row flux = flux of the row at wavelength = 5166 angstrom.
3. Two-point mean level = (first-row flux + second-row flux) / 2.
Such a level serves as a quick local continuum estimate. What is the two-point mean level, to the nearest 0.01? 3.05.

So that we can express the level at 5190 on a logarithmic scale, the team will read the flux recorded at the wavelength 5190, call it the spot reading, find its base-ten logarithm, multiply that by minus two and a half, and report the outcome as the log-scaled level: -1.11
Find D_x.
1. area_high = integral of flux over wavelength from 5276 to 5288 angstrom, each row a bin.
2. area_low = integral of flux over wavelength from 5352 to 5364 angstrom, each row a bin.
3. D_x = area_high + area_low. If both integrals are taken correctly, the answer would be 82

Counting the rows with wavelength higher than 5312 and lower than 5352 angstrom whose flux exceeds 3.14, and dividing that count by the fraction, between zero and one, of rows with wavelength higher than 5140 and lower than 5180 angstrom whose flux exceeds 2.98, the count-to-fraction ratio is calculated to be 45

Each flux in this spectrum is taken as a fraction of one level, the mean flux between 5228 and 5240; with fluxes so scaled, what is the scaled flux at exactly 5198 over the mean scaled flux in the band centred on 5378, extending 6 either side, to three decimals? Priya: 0.893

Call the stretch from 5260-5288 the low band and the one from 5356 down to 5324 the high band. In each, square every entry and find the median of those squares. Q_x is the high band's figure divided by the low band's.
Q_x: 1.27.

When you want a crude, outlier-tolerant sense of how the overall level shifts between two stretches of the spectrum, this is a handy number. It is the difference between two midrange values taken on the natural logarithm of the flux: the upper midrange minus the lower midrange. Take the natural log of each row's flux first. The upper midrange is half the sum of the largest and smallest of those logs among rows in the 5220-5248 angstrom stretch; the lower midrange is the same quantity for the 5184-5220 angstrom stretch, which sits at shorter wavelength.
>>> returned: 0.113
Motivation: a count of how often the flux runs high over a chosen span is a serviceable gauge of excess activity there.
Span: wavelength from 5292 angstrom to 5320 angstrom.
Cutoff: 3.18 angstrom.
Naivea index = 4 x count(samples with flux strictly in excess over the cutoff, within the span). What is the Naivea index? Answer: 28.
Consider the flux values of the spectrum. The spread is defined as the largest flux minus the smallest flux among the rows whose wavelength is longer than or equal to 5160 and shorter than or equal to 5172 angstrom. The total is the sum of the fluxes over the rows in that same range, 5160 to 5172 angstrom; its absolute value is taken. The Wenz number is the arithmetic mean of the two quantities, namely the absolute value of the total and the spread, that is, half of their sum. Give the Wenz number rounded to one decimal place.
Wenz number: 4.0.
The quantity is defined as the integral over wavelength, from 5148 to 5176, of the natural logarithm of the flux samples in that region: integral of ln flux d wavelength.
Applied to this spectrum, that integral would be 27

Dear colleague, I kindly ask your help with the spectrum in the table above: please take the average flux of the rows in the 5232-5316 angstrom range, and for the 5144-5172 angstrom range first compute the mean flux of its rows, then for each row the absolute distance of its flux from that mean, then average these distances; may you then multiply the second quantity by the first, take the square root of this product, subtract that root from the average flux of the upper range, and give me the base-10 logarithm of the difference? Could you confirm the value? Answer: 0.387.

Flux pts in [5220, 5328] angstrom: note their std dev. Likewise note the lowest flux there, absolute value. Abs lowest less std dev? 2.6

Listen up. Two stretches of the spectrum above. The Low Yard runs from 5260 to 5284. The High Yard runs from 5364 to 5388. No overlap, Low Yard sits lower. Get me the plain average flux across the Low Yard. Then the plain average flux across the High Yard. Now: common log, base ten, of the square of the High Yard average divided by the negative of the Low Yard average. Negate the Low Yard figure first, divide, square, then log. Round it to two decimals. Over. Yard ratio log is 0.10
